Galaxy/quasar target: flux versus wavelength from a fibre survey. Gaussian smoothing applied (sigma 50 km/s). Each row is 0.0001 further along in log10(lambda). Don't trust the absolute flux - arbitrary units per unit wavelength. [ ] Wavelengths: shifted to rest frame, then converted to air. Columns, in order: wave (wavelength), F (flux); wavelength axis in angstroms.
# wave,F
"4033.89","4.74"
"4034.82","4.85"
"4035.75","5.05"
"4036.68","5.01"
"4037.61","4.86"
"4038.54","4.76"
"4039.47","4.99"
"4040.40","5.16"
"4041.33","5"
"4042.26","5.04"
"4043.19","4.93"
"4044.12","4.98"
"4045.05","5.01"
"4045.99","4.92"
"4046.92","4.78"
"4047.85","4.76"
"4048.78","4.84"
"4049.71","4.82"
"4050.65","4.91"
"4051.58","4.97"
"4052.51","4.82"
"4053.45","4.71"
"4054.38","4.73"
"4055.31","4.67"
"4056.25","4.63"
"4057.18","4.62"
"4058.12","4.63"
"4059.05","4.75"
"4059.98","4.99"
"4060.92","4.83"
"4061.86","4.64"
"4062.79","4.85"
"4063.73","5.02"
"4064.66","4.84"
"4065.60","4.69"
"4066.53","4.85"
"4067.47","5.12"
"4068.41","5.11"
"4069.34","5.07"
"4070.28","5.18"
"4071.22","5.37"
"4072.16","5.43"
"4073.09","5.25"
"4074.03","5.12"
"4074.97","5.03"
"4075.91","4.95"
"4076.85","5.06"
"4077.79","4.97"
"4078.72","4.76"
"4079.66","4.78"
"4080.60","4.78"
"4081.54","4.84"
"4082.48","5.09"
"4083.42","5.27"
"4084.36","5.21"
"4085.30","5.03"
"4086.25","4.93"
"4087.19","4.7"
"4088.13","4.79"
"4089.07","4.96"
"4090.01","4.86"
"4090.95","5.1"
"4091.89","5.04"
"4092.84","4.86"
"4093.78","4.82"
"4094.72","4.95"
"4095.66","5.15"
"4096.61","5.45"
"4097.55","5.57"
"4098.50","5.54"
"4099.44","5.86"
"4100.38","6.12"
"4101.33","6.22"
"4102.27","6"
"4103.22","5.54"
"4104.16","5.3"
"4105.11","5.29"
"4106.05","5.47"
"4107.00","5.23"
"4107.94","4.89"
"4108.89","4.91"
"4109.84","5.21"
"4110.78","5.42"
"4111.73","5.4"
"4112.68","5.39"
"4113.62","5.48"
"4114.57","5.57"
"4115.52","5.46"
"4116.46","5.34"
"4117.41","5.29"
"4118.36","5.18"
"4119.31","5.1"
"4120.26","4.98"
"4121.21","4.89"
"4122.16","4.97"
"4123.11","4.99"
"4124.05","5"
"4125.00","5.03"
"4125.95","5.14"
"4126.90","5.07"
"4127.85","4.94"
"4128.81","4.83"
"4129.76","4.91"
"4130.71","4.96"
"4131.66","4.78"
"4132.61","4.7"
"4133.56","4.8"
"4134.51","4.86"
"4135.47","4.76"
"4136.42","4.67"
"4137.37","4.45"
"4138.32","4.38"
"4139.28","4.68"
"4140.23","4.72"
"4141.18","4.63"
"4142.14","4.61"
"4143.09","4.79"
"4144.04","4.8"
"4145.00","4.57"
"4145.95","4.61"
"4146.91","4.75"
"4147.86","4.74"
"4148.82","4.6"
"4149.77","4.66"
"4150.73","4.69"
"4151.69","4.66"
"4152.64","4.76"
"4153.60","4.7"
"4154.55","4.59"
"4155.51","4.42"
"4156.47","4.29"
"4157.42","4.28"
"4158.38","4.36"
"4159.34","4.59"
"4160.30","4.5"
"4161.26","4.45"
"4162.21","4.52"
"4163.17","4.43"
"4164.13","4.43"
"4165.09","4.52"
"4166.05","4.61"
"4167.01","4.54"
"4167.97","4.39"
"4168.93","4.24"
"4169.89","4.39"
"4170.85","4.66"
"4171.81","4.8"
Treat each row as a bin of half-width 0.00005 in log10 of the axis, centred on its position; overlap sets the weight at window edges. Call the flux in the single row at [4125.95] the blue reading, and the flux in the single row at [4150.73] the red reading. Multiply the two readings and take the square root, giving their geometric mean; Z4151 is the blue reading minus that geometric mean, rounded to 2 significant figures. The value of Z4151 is 0.23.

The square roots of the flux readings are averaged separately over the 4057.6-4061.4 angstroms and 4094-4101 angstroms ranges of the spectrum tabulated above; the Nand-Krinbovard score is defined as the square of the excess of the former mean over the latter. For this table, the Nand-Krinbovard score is 0.025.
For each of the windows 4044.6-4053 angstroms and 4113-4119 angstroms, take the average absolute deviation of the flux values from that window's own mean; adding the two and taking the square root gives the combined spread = 0.44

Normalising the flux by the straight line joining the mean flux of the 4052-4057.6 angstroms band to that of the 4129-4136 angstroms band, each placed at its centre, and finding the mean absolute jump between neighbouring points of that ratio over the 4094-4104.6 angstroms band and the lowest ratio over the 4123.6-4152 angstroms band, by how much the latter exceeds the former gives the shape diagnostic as 0.86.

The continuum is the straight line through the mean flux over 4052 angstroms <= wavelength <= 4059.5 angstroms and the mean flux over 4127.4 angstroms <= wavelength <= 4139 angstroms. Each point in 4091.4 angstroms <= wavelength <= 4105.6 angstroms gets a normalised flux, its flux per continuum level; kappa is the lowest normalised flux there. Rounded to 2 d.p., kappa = 1.02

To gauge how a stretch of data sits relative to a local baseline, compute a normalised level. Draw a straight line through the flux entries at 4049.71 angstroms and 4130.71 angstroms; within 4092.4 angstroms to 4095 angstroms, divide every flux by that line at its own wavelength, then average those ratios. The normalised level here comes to 1.00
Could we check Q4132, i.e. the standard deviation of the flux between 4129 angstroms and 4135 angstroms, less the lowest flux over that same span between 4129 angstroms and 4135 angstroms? -4.61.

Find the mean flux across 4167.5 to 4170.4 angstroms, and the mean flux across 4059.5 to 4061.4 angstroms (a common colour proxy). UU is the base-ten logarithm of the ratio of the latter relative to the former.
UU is 0.05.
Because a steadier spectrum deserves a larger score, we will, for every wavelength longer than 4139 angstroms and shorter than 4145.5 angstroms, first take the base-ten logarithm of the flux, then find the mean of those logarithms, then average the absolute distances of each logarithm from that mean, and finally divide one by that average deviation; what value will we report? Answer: 150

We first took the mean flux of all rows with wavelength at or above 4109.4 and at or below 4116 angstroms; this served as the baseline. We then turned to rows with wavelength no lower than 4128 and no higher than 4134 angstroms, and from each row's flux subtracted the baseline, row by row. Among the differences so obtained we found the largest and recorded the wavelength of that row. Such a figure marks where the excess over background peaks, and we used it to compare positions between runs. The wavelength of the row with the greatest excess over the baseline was 4130.71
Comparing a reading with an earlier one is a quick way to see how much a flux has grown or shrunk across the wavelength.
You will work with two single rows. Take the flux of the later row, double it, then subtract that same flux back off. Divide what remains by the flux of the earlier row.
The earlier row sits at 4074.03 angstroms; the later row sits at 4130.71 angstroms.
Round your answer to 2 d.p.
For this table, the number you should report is 0.97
